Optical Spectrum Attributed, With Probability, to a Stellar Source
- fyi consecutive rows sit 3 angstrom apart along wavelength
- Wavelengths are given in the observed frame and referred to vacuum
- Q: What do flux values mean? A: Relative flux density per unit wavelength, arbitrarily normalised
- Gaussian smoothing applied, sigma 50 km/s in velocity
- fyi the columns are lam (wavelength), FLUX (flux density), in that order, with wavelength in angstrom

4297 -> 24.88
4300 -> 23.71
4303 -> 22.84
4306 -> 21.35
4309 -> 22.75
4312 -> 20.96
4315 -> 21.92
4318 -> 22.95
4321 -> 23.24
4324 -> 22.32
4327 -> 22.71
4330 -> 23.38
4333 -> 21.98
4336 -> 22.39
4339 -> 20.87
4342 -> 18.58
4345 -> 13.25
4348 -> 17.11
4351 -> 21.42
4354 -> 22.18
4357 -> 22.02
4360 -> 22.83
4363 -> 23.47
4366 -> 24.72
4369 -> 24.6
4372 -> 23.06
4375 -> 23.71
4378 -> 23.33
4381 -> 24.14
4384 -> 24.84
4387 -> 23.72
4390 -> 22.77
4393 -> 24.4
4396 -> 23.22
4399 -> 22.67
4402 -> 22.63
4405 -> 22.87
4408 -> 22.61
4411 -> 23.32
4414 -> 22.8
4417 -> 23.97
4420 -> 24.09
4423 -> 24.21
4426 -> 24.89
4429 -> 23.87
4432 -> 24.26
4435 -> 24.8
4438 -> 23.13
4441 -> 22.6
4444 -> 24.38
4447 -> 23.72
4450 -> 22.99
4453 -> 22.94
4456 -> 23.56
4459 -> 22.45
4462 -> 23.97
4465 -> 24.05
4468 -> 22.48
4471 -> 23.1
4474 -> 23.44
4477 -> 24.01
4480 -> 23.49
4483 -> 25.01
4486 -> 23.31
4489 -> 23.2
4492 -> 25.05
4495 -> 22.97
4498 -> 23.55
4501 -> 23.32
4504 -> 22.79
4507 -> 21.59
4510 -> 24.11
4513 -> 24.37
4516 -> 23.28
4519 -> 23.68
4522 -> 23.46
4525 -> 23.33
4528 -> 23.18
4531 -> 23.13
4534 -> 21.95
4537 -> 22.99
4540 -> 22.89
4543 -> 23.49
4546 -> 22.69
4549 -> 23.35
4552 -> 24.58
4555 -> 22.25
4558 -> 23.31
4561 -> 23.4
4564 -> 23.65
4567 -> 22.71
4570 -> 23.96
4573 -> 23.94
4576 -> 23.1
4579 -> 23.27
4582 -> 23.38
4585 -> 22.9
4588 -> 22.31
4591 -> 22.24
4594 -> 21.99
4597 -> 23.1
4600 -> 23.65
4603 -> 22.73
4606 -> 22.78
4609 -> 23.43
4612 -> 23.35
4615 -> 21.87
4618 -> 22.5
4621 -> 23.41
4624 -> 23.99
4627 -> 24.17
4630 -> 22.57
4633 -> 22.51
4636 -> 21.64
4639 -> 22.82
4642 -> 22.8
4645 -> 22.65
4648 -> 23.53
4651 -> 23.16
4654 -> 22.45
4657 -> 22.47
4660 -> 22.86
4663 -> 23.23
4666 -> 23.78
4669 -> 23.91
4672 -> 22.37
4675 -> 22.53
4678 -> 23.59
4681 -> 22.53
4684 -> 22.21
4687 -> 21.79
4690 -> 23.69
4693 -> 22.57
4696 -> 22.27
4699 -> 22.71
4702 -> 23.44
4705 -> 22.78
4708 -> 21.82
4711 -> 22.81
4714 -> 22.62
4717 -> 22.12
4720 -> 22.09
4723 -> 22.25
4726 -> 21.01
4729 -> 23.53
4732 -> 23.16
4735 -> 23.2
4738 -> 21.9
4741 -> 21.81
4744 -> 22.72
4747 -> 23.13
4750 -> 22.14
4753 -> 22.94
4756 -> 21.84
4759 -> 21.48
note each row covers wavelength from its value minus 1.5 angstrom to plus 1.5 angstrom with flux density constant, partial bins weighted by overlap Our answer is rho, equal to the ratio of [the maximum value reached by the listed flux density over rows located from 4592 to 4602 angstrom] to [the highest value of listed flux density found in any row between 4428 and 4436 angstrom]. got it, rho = 0.95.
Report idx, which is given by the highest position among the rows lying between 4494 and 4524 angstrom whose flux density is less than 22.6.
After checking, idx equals 4507 angstrom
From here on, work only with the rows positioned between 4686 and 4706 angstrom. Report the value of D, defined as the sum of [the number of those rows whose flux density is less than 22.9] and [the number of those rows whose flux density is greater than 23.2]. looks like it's 7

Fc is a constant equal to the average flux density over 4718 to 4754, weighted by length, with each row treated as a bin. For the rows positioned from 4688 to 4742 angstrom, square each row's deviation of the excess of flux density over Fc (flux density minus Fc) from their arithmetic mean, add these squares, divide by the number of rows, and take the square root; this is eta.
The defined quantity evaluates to 0.68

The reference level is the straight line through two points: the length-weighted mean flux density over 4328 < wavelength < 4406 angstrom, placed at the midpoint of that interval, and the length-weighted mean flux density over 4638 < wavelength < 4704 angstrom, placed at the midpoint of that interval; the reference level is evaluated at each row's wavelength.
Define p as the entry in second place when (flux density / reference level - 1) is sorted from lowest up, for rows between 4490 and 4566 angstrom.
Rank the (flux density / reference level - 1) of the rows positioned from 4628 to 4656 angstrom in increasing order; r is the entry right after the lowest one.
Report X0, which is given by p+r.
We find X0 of -0.05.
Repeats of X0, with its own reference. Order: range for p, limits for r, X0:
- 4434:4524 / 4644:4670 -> -0.02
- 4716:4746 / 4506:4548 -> -0.08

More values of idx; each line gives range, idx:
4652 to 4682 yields 4681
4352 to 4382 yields 4357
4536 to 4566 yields 4555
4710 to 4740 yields 4738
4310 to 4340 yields 4339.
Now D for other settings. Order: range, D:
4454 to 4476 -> 6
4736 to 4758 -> 5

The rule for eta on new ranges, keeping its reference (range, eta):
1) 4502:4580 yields 0.67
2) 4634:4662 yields 0.49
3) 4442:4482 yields 0.58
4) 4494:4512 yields 0.78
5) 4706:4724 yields 0.33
